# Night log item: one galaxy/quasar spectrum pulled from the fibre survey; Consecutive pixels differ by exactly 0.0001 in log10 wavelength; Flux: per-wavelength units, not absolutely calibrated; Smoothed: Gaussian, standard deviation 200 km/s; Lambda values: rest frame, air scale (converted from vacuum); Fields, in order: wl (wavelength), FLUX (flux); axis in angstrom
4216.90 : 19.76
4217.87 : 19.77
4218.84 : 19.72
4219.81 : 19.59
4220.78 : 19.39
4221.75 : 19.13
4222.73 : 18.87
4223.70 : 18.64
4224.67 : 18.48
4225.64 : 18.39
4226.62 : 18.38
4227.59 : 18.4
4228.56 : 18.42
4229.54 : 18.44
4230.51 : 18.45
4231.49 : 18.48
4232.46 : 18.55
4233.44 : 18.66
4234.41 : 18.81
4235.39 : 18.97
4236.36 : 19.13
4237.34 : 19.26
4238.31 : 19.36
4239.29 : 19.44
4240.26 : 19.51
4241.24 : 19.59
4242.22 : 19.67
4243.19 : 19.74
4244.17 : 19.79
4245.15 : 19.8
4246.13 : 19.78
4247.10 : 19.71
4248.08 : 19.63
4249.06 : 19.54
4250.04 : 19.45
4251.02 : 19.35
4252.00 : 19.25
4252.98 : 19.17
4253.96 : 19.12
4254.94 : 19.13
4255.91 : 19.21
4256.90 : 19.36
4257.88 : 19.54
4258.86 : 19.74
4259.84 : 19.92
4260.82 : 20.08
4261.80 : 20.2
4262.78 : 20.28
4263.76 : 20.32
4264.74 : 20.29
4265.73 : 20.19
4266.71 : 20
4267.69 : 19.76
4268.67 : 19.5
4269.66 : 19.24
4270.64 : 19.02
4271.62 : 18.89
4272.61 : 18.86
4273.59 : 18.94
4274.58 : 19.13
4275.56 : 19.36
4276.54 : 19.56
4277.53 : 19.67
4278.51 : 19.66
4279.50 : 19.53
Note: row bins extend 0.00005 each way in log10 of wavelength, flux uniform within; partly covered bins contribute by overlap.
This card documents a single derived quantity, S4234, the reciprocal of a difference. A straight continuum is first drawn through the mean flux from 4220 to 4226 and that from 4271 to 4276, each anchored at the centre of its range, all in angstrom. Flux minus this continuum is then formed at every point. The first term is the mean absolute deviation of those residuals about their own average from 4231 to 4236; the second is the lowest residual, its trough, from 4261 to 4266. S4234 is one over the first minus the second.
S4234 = -1.0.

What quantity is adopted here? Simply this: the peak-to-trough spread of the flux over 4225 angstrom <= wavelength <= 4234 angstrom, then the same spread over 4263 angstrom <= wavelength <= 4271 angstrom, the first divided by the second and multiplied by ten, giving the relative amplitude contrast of 2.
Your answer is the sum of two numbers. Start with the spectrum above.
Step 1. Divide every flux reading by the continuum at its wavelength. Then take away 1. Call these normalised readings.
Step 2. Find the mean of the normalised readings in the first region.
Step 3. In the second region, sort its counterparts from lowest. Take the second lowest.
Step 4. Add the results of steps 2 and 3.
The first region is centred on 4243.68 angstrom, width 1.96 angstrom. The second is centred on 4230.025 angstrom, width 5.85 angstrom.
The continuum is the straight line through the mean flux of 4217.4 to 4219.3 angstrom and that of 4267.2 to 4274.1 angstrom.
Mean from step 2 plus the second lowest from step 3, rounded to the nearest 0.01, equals -0.05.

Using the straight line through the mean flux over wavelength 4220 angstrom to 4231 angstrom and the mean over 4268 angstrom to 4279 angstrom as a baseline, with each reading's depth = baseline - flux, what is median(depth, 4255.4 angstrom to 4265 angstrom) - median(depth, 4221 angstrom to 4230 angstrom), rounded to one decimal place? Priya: -1.2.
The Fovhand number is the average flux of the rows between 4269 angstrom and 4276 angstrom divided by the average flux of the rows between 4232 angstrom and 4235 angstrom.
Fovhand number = 1.02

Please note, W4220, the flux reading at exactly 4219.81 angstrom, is 19.59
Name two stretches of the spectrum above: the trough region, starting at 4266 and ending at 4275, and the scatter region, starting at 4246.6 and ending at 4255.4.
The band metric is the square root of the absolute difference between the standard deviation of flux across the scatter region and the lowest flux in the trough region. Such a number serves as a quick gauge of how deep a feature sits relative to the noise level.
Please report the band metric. 4.32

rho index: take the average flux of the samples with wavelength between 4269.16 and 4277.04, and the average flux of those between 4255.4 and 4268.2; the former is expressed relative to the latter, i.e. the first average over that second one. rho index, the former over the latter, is 0.96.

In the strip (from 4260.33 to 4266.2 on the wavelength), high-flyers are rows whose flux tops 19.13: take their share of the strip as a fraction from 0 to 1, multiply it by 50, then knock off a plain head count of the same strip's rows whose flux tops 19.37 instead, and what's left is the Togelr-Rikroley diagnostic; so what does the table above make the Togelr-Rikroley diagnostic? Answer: 44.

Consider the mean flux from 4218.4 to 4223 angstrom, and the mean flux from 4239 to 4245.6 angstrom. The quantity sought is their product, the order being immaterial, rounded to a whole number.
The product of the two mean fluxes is 380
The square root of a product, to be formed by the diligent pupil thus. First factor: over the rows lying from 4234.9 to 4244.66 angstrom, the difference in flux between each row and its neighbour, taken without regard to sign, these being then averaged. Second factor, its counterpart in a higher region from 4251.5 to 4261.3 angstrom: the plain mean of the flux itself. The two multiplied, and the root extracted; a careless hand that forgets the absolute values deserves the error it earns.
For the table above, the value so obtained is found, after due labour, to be 1.33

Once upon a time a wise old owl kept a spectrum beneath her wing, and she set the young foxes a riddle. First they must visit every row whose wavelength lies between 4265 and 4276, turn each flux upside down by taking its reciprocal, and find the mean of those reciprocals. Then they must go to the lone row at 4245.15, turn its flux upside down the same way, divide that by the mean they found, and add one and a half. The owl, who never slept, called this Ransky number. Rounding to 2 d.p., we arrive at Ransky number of 2.48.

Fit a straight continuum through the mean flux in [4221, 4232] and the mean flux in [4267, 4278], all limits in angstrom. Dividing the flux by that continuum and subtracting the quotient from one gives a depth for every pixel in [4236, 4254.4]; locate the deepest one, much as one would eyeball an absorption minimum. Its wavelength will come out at 4253.96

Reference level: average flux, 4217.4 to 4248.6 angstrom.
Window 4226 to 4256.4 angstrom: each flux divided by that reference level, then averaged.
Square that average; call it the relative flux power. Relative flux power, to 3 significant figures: 1.00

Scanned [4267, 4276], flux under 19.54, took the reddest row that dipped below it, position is 4275.56 angstrom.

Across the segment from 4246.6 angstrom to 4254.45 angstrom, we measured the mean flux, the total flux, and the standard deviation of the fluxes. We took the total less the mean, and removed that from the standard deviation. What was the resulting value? -136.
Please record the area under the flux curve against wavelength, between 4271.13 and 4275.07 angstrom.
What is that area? 75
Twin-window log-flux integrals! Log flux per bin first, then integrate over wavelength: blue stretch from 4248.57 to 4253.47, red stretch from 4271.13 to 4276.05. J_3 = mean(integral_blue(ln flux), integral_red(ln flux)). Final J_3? 14.5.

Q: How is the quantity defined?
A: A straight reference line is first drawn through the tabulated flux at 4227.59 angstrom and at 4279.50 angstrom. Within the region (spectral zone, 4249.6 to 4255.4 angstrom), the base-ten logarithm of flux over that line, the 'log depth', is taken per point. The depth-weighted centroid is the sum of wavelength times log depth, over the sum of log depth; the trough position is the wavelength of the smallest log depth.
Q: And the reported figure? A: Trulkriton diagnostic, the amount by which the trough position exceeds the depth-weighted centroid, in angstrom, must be 3.3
